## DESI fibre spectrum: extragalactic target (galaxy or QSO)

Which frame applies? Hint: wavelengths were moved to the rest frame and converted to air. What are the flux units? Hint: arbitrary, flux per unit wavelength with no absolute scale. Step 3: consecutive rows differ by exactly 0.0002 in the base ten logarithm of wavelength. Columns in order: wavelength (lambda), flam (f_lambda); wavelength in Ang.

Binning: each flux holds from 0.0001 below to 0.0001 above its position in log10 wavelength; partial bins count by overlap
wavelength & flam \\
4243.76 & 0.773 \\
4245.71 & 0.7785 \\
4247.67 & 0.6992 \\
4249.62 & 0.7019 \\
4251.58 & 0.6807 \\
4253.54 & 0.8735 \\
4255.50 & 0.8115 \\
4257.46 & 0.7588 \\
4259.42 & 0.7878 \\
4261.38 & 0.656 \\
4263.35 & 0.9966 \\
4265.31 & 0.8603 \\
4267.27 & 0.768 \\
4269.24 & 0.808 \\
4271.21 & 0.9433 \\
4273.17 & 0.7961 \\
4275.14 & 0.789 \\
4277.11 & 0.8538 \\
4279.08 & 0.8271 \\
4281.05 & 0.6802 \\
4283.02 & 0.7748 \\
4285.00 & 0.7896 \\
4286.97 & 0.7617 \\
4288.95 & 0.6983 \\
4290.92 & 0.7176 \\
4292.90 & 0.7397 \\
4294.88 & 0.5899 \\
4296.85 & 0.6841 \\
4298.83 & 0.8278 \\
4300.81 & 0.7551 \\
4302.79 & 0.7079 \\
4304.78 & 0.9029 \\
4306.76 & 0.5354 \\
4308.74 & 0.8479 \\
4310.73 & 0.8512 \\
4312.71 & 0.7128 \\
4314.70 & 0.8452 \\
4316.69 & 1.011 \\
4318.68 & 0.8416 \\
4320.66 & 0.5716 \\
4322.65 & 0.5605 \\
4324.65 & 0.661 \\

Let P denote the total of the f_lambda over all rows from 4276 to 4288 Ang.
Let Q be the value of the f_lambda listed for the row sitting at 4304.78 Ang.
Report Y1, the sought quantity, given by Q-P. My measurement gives -3.78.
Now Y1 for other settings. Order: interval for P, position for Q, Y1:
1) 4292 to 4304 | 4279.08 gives -3.48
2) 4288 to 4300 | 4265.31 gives -3.40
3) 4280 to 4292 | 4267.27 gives -3.65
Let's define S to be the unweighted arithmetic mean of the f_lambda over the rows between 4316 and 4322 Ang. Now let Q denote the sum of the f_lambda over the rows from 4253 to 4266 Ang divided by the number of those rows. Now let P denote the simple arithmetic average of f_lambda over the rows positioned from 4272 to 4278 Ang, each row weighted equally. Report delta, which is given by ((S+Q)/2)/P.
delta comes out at 1.00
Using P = 0.813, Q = 0.821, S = 0.81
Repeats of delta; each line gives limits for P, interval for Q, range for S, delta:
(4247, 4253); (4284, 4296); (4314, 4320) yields 1.16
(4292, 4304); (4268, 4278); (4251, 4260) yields 1.13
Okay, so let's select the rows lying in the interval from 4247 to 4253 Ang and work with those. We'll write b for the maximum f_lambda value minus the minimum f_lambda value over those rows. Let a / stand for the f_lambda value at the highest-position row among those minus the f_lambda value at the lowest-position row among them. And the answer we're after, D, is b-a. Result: 0.04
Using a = -0.02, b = 0.021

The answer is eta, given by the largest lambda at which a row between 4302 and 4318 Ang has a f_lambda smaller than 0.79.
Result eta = 4312.71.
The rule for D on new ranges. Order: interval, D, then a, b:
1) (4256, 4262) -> 0.23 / -0.10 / 0.132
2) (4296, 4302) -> 0.07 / 0.07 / 0.144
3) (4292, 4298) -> 0.21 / -0.06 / 0.150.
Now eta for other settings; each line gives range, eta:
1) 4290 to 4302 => 4300.81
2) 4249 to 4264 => 4261.38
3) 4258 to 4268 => 4267.27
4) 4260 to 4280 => 4275.14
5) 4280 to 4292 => 4290.92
